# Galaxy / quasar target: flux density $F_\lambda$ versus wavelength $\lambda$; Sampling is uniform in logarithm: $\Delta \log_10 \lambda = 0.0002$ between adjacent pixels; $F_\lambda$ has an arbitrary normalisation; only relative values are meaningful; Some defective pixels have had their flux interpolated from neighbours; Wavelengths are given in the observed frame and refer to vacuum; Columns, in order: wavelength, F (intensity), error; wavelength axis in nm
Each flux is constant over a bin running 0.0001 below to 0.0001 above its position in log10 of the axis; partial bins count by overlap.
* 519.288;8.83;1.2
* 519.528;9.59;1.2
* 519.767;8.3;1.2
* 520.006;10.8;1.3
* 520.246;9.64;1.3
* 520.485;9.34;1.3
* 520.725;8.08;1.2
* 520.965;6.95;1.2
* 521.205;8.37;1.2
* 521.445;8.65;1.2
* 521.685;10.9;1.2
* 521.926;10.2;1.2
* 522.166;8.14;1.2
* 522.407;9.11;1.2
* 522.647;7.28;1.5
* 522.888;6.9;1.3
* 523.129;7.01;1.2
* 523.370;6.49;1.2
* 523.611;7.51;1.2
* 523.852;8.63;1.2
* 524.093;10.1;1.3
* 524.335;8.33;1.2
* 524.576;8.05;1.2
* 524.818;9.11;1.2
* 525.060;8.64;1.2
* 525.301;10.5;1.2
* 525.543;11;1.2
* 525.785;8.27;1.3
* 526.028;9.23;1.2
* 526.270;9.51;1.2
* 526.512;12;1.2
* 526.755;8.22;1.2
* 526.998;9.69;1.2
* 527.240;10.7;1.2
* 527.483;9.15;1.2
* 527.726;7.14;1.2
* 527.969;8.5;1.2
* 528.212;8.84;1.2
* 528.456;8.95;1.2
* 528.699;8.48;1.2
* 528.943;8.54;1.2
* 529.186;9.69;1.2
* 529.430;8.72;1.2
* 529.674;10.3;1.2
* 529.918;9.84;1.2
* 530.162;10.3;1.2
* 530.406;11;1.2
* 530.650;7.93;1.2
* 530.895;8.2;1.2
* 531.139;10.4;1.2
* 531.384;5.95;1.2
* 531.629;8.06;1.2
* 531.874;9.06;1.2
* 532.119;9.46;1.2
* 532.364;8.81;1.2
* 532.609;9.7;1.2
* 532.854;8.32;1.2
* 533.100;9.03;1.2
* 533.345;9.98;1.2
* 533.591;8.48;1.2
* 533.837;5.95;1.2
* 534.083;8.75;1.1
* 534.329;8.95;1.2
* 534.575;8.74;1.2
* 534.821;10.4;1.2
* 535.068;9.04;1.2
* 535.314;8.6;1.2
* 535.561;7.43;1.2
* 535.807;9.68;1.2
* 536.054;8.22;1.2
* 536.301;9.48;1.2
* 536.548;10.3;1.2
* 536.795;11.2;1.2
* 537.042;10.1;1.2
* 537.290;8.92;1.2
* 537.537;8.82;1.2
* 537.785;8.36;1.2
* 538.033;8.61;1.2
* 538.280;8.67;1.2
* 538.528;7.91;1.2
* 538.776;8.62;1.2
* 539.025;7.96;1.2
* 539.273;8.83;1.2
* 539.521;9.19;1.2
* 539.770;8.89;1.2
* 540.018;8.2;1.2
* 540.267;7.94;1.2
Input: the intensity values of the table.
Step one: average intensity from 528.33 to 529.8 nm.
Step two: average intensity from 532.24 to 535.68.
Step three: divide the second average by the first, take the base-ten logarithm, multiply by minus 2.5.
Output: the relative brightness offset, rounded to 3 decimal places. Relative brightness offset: 0.047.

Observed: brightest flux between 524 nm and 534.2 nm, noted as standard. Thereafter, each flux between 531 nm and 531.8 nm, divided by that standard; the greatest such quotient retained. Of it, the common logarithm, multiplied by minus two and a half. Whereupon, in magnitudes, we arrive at 0.16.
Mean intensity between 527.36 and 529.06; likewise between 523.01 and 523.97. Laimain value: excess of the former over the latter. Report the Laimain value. 1.10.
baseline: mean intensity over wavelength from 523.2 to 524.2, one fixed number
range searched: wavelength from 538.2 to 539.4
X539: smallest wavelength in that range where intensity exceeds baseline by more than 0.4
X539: 538.280 nm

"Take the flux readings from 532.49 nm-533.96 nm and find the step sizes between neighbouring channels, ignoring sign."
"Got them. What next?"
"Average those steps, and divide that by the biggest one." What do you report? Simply 0.56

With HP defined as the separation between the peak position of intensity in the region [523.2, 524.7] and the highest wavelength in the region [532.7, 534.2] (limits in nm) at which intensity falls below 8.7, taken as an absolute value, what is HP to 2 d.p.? 9.74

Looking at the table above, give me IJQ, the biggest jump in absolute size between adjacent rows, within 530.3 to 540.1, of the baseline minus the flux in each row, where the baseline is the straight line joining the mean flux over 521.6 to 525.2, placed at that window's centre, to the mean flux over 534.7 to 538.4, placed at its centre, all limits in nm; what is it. 4.5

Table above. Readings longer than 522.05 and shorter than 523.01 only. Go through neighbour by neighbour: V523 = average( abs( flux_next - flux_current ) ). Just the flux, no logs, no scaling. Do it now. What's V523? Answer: 1.06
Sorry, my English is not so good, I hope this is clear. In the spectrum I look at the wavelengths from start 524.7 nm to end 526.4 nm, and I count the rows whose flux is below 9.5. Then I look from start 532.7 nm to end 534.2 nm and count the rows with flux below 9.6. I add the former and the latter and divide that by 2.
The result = 4.5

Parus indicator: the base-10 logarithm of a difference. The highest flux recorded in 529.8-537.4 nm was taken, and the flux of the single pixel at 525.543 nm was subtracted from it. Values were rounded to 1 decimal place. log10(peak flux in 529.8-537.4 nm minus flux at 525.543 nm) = -0.7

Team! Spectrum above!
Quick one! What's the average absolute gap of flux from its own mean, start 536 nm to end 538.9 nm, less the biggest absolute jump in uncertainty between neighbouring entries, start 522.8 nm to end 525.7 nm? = 0.68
